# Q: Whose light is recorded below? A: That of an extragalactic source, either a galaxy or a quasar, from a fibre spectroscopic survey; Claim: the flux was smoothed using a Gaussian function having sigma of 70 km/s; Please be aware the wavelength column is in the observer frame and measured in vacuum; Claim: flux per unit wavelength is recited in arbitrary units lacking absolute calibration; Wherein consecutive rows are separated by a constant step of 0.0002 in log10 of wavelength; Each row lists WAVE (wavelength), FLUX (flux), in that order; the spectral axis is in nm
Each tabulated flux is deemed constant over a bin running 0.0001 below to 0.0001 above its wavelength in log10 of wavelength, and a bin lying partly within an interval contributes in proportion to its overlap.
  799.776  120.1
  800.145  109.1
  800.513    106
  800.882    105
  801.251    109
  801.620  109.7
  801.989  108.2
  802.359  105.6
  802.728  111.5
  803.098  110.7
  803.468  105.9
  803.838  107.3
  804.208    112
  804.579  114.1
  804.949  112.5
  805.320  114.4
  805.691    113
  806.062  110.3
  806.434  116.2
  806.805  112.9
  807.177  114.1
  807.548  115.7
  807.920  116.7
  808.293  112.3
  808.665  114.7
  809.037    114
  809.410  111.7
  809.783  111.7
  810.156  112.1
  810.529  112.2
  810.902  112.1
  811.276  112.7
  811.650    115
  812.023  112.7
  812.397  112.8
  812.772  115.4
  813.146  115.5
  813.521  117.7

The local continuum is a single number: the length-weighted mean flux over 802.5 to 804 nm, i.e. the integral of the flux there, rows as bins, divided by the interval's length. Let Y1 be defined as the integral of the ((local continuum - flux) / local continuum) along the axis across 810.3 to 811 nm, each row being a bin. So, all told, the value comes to -0.022 nm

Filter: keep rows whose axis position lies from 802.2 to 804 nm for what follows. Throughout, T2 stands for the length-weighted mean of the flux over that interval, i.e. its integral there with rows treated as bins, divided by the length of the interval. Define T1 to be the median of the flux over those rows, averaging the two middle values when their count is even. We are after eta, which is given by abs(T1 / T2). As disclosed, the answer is 0.99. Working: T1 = 107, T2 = 108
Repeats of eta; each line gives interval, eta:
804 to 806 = 1.00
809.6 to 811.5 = 1.00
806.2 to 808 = 1.01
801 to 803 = 1.00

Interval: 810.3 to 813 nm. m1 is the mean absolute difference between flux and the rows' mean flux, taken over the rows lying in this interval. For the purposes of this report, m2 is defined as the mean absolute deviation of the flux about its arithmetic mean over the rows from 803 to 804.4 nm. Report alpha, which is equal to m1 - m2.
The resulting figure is -1.3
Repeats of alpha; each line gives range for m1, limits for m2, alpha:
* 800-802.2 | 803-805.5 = -1.0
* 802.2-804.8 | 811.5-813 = 1.6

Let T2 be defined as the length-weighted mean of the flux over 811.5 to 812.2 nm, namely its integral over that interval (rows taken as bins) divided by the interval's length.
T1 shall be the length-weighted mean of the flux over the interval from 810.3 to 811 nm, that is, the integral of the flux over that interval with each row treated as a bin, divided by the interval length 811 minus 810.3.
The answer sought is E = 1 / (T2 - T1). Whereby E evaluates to 0.6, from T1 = 112.2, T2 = 114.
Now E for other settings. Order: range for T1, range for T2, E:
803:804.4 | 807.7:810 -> 0.2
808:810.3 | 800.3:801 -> -0.1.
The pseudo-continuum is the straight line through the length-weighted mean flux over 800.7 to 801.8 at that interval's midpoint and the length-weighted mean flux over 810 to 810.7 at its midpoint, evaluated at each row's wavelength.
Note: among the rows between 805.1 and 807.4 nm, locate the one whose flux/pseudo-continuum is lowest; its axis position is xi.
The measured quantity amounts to 806.062 nm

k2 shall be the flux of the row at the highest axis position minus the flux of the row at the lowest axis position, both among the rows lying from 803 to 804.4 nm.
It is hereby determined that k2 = 1.3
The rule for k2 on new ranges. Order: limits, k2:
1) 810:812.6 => 0.7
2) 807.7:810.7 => -4.5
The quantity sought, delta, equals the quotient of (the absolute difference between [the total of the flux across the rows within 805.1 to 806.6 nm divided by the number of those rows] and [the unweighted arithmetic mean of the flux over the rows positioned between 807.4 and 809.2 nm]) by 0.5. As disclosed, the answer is 2.4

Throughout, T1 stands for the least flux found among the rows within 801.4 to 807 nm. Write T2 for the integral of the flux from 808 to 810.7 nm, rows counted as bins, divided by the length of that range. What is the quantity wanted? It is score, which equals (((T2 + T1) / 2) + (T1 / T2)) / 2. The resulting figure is 55.1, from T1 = 105.6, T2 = 113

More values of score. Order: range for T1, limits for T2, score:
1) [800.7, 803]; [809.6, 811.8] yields 54.9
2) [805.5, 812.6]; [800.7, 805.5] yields 55.5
